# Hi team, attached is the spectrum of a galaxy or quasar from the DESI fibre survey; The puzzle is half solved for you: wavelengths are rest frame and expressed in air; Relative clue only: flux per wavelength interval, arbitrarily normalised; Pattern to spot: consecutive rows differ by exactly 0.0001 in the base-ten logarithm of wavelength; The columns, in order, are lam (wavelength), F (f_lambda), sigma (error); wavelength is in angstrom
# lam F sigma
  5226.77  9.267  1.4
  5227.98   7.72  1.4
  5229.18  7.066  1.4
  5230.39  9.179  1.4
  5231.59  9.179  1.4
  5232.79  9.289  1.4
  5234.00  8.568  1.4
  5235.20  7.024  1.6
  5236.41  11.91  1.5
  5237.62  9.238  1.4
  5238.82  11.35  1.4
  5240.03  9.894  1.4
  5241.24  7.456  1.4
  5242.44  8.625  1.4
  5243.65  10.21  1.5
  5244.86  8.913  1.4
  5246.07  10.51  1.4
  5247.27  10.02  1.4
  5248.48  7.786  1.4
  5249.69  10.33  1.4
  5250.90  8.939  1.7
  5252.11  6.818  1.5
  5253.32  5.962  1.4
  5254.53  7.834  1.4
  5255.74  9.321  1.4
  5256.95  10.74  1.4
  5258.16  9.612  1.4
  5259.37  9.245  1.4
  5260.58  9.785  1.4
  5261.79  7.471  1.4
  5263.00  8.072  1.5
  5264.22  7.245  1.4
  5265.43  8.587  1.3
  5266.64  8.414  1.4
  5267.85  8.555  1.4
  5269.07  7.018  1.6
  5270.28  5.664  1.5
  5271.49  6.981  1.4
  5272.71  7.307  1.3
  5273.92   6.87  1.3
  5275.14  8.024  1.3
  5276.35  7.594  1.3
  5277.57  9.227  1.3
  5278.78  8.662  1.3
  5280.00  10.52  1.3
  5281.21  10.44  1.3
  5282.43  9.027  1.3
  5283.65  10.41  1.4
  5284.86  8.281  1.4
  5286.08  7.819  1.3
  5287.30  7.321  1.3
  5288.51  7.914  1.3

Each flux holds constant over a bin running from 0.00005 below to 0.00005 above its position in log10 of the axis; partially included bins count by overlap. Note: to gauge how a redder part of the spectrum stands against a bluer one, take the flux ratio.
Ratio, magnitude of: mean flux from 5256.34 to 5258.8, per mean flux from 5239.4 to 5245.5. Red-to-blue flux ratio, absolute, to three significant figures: 1.13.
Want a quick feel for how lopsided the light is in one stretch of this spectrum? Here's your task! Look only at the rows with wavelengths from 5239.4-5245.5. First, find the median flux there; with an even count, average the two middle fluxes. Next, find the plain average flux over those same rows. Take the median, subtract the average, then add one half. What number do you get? 0.4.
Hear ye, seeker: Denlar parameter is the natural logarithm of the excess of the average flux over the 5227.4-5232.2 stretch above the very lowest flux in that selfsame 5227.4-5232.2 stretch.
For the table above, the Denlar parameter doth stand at 0.2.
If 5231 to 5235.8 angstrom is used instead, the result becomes 0.4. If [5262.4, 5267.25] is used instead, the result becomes -0.2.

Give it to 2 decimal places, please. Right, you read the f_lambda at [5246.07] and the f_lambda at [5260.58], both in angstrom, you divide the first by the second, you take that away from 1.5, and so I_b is 0.43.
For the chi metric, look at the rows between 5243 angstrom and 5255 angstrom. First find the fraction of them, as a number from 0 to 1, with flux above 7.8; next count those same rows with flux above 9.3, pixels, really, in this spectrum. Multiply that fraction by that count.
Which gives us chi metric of 2.8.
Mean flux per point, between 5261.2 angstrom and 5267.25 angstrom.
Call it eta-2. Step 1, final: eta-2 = 8.0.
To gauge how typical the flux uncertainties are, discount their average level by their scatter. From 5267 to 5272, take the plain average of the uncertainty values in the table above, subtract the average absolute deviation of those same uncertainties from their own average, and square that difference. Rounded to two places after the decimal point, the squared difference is 1.96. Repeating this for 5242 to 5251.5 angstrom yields 1.89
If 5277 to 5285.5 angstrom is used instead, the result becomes 1.66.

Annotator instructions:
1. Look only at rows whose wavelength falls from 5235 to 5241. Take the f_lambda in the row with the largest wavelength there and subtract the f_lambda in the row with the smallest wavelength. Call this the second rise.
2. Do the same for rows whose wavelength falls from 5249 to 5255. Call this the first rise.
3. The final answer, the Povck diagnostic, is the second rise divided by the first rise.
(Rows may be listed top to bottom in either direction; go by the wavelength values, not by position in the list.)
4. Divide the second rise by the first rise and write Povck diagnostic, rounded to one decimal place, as -1.1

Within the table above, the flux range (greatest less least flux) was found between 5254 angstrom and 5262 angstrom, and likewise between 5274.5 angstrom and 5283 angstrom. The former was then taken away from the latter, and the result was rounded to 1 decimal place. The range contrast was -0.3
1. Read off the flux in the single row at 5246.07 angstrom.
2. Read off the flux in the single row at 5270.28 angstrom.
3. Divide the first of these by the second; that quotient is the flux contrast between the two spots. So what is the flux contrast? 1.9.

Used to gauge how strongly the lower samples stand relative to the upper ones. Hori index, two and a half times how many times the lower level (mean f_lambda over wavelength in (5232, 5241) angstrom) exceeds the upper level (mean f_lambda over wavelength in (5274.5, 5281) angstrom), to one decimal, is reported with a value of 2.7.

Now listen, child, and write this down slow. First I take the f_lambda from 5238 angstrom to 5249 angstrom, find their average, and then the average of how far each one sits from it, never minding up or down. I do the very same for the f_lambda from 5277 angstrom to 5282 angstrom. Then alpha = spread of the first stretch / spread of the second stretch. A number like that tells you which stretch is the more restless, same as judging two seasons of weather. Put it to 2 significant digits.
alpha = 1.4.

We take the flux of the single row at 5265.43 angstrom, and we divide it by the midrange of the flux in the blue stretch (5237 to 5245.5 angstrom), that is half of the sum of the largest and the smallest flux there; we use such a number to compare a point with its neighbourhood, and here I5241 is 0.91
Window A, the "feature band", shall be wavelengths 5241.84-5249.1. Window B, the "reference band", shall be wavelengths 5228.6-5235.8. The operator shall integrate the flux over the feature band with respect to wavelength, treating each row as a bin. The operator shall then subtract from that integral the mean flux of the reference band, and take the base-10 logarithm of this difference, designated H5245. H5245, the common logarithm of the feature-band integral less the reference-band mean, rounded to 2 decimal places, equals 1.77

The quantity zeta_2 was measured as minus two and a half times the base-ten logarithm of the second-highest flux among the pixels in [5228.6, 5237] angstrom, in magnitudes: -2.42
